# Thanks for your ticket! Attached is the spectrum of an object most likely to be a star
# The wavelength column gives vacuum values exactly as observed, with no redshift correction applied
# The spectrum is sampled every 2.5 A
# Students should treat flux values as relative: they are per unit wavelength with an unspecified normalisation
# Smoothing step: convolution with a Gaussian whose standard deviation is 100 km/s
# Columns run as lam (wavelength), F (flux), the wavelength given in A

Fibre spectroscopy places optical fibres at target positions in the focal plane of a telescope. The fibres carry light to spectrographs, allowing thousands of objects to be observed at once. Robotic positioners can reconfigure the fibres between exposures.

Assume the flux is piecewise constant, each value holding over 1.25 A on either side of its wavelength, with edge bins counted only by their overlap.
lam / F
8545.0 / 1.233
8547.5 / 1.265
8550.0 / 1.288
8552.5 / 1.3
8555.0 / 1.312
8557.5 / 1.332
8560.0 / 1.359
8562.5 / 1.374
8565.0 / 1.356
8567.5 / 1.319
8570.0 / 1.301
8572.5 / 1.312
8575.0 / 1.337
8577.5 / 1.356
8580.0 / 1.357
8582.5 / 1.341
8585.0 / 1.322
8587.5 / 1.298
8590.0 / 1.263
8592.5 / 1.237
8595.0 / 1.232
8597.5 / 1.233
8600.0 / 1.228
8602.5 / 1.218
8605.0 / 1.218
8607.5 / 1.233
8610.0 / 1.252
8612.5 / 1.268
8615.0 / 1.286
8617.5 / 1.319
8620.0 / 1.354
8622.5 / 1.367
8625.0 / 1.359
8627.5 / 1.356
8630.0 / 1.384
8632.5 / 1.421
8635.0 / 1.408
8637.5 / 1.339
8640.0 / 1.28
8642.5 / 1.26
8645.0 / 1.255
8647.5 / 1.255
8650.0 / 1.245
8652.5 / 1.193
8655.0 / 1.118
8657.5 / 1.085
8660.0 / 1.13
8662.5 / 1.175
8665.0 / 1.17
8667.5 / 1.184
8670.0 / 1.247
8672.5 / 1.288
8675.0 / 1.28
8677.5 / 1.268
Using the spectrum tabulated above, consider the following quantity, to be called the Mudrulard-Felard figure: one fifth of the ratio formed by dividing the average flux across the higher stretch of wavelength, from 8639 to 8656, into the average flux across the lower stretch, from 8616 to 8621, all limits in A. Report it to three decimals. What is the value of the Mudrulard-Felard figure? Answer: 0.217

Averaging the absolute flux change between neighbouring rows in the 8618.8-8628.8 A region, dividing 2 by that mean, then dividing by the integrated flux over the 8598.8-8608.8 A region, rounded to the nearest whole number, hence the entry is 20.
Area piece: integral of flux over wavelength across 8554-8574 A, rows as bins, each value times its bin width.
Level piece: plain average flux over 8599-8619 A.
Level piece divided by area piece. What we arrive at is 0.047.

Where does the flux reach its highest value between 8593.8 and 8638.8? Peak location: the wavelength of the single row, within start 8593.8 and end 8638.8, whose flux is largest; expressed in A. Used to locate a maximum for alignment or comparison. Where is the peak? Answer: 8632.5 A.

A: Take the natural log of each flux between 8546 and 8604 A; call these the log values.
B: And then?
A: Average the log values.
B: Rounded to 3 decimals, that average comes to 0.263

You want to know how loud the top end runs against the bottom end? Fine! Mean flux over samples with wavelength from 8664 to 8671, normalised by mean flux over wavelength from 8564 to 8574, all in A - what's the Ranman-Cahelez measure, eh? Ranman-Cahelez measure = 0.91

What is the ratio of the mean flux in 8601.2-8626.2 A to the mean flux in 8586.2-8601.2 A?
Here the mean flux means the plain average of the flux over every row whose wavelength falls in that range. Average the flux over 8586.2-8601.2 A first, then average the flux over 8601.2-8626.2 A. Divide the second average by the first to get 1.03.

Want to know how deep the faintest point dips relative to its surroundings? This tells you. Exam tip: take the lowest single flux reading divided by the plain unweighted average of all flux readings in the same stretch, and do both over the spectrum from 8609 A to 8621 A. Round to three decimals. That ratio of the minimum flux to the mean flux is 0.966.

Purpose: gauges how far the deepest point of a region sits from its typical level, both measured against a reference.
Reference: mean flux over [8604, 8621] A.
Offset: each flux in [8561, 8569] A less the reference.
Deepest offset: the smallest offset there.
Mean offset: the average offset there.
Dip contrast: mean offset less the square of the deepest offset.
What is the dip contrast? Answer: 0.07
